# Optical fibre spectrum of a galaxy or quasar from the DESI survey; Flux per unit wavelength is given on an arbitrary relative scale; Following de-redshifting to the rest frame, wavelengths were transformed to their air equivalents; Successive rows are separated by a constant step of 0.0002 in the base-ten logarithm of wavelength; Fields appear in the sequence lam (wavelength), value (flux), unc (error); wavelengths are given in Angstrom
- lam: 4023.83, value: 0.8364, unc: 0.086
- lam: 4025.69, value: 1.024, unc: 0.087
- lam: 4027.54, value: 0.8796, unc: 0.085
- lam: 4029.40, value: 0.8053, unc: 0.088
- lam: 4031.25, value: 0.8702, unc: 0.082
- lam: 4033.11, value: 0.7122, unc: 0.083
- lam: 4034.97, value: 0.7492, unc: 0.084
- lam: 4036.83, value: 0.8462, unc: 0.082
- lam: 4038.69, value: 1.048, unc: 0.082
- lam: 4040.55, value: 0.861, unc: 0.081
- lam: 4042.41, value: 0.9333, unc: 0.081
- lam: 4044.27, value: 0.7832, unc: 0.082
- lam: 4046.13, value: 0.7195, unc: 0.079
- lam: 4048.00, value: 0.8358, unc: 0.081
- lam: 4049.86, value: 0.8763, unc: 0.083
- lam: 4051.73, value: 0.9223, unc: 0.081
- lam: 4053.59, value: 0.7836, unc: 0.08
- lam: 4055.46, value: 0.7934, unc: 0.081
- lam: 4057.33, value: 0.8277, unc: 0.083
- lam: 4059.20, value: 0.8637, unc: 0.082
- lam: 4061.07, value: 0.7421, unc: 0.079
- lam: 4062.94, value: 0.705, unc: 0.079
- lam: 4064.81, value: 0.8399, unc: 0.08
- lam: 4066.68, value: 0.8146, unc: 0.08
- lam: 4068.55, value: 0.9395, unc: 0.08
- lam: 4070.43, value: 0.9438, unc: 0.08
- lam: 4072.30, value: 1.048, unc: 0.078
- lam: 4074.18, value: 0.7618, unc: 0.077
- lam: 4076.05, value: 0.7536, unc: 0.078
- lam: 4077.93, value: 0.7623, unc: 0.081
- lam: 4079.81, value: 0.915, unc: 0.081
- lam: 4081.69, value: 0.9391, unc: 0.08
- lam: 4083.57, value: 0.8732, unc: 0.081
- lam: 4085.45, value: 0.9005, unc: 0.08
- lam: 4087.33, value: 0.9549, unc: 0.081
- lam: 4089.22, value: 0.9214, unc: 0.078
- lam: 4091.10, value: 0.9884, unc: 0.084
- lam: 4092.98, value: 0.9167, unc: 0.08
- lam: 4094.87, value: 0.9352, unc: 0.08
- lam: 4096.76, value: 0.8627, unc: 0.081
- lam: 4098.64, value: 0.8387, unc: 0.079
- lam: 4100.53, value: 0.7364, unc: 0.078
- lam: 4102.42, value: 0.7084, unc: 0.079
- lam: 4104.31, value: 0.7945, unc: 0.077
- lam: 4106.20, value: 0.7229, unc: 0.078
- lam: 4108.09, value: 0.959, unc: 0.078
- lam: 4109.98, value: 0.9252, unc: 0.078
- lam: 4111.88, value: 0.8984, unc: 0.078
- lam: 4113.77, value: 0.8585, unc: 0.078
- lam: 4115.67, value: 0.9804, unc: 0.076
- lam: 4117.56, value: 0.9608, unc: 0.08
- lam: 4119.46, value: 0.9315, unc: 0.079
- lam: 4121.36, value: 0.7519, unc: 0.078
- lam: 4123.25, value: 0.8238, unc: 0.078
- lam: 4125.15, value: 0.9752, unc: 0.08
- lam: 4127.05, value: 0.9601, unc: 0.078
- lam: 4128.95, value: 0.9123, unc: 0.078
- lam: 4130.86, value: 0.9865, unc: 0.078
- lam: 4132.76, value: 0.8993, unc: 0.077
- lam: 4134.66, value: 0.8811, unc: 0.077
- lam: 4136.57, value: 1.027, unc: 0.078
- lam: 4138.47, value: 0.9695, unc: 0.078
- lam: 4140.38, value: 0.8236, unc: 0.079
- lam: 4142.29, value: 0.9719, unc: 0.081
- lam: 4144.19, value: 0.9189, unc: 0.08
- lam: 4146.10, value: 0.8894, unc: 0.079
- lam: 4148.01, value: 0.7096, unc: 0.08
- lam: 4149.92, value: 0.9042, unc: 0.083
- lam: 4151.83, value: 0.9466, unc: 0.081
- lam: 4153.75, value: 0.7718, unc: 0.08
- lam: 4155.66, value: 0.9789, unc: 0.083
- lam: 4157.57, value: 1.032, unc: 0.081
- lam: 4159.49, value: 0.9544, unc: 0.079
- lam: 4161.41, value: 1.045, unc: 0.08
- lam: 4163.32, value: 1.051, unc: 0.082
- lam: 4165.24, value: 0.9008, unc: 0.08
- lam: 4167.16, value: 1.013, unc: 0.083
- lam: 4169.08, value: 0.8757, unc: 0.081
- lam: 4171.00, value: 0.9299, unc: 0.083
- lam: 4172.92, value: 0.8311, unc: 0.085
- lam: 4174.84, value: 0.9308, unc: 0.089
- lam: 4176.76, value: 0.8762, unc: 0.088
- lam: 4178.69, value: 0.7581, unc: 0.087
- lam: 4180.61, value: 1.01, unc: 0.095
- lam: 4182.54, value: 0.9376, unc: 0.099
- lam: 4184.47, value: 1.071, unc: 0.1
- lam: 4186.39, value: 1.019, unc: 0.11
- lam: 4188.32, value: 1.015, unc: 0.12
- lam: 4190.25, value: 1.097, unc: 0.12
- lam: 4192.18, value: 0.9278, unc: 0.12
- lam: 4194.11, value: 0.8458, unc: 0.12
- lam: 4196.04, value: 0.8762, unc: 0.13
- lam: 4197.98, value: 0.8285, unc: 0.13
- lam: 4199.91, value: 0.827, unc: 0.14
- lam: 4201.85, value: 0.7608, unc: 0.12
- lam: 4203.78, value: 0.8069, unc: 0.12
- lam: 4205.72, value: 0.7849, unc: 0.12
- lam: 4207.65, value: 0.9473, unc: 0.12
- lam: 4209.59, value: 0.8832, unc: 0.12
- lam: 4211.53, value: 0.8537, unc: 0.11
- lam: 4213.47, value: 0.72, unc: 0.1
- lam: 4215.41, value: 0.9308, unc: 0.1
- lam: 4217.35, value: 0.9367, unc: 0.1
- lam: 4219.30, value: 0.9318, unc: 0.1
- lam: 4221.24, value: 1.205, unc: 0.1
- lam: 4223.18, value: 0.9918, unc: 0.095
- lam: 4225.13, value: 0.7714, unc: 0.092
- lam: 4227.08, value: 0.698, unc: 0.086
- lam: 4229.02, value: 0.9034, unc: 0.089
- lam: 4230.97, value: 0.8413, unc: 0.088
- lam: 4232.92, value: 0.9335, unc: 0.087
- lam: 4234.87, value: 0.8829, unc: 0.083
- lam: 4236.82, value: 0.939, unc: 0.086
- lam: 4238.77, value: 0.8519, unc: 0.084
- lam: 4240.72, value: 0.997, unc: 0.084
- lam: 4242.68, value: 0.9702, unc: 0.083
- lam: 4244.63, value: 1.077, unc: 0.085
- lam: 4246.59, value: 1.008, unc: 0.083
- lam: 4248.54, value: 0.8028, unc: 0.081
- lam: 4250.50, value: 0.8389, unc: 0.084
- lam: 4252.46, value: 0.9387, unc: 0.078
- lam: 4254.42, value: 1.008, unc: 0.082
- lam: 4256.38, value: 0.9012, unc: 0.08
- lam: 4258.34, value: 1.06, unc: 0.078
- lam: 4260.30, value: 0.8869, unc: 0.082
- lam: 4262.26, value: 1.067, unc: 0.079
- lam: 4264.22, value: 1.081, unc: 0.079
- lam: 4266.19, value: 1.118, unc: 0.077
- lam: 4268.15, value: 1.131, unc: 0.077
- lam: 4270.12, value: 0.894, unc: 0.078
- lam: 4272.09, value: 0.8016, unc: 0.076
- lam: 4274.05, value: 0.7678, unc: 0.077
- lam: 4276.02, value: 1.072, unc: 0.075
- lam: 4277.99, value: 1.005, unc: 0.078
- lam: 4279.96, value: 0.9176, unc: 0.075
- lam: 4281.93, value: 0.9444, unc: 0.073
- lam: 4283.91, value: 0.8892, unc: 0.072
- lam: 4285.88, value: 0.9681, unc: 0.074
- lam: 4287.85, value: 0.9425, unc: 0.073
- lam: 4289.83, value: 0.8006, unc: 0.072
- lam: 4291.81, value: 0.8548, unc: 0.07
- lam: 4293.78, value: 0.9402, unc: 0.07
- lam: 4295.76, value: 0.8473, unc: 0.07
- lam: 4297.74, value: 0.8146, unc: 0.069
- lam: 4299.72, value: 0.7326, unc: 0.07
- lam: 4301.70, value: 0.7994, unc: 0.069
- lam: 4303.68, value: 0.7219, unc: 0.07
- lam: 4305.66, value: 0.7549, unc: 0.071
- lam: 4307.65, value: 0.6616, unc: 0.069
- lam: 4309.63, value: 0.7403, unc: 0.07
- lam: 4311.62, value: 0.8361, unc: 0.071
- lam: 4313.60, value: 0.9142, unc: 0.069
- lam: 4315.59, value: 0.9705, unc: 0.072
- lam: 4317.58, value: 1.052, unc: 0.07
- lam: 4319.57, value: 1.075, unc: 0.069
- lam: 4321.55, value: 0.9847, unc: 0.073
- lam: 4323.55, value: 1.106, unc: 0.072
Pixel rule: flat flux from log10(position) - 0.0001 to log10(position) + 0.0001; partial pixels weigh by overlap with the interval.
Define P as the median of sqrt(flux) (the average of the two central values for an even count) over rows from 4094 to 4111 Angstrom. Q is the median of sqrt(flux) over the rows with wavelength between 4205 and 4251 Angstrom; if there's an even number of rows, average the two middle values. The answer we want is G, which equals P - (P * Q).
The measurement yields 0.039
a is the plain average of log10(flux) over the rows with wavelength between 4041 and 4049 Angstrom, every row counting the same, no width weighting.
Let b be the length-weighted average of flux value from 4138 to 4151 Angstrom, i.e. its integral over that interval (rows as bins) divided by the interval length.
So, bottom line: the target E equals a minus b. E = -0.97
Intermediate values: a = -0.09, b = 0.881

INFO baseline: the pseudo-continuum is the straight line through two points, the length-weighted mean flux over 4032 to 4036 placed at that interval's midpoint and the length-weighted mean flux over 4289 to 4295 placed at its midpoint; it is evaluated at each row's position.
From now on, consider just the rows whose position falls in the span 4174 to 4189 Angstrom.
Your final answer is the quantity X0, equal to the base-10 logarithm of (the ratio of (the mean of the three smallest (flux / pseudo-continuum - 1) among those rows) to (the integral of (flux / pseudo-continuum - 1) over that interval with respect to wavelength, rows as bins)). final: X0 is -1.7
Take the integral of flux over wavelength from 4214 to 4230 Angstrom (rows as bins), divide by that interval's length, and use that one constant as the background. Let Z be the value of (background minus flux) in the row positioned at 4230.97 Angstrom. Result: 0.07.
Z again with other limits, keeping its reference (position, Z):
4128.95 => 0.00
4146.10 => 0.03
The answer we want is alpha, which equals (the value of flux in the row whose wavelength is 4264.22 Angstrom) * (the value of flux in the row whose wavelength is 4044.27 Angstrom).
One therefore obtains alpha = 0.847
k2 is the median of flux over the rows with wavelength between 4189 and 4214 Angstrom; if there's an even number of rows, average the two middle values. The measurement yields 0.85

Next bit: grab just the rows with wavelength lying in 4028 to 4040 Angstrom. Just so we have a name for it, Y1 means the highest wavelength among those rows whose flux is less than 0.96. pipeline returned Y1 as 4036.83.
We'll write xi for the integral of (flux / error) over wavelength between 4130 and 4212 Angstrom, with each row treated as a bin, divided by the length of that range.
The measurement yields 10.0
